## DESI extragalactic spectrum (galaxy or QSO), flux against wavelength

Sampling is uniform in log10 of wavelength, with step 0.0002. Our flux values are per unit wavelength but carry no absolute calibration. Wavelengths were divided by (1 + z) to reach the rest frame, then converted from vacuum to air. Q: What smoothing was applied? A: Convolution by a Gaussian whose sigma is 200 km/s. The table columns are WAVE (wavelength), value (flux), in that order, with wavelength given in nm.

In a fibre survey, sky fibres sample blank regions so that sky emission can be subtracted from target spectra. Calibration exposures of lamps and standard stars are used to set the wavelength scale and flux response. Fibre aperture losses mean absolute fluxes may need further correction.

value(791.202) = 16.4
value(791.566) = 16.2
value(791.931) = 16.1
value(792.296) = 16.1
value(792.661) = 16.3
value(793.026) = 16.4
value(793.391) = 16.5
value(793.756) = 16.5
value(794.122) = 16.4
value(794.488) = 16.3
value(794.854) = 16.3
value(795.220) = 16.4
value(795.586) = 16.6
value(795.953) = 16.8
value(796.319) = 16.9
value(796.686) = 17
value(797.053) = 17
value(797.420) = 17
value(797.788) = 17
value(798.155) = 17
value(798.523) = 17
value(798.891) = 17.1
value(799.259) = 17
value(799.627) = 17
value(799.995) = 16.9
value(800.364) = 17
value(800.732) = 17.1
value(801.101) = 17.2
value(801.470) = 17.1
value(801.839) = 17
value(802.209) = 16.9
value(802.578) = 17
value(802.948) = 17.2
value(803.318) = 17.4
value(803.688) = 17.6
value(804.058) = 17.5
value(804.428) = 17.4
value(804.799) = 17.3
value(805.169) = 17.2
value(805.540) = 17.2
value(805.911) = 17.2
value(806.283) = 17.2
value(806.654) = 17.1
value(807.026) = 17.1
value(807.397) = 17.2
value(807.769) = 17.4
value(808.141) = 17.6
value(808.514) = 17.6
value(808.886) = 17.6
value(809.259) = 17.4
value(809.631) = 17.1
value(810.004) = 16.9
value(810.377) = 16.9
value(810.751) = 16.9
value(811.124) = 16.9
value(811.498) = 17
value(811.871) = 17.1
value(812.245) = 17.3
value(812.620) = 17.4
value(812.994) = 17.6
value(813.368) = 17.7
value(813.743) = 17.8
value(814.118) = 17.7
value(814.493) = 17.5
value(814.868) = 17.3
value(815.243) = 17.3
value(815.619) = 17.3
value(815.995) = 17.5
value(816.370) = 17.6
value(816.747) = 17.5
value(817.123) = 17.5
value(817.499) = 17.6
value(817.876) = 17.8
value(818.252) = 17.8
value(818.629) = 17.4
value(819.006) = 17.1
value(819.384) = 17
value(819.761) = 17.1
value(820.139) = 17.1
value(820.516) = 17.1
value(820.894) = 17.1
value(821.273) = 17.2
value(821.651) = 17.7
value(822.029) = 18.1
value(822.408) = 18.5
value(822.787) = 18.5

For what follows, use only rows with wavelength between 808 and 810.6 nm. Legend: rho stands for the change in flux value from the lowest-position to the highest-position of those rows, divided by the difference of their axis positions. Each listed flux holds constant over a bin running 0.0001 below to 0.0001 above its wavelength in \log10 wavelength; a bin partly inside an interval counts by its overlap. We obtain -0.3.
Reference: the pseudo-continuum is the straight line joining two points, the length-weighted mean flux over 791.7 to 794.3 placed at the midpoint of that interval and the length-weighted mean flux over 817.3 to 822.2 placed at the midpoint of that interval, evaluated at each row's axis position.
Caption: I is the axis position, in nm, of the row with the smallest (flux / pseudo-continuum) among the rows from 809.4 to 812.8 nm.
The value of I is 811.124 nm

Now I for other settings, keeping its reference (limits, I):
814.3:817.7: 815.619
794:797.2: 794.854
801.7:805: 802.209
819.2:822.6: 819.384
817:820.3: 819.384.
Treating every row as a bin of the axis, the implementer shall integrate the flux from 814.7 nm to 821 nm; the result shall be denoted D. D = 109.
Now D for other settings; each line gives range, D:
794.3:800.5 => 104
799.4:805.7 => 108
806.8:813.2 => 110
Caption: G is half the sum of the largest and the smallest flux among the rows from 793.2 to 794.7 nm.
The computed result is 16.4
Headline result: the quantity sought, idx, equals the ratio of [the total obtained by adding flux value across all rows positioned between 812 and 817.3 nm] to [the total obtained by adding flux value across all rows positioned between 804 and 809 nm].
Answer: 1.010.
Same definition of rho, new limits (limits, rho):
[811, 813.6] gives 0.4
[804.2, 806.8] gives -0.1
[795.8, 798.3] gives 0.1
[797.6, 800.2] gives 0.0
